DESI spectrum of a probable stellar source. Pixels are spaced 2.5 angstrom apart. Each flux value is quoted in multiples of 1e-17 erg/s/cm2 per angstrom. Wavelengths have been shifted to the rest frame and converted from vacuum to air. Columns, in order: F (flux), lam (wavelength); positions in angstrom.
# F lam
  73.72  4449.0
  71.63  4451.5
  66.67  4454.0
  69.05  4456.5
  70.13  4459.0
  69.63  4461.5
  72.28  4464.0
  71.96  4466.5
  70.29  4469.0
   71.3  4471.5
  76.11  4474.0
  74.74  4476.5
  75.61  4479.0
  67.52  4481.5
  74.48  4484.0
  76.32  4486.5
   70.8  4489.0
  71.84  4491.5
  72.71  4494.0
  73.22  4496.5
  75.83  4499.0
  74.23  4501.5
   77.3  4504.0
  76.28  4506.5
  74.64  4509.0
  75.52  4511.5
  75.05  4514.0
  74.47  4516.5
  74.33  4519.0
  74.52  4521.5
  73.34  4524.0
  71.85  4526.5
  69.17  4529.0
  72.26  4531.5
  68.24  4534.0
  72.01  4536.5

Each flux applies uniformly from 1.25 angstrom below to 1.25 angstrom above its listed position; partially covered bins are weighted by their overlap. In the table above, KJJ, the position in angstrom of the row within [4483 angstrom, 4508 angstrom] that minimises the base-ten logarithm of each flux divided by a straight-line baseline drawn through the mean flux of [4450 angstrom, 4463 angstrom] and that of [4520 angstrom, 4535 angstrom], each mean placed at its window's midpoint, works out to 4489.0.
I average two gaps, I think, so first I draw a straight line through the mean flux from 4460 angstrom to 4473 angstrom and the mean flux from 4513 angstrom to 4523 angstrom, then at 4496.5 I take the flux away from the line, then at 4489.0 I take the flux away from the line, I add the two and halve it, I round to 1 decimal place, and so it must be 0.9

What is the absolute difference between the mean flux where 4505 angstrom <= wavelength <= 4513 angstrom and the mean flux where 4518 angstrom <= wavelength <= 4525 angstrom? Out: 1.4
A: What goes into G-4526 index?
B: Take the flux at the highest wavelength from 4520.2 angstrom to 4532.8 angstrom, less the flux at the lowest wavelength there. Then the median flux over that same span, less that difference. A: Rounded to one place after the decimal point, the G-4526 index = 74.5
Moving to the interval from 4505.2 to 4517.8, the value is 76.9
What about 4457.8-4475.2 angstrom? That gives 65.3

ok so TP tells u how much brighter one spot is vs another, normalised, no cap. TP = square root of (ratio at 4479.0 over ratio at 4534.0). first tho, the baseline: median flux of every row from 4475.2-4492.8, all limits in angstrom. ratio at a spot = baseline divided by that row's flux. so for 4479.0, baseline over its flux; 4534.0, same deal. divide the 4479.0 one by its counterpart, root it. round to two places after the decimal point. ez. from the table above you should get 0.95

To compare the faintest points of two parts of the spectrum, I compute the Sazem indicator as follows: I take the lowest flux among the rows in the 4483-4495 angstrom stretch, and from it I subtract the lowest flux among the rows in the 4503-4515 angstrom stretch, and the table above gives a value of -4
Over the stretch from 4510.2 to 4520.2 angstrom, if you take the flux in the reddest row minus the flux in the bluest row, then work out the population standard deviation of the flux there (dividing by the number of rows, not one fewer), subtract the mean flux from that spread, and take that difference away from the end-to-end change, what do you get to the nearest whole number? 73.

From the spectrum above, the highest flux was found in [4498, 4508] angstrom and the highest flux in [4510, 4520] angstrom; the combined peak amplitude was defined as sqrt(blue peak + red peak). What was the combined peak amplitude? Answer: 12.4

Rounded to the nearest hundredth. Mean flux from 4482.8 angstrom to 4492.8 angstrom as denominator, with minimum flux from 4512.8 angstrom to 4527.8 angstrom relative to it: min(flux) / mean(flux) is 0.98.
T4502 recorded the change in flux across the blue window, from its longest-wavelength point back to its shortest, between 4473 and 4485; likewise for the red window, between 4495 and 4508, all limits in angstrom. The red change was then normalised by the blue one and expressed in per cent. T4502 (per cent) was -188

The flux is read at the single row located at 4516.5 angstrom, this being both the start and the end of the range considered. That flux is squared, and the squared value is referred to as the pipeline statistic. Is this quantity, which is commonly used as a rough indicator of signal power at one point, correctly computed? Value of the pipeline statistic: 5546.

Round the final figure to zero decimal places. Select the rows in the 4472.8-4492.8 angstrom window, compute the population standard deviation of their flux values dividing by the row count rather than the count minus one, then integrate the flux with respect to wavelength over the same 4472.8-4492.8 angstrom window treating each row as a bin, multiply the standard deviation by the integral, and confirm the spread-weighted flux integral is 4265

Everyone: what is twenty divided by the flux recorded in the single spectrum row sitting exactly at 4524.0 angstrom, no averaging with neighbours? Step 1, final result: 0.273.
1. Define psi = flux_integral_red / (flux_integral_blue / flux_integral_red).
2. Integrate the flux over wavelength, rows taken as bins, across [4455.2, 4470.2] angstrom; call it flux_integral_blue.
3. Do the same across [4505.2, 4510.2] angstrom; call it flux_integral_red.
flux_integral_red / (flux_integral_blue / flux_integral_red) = 135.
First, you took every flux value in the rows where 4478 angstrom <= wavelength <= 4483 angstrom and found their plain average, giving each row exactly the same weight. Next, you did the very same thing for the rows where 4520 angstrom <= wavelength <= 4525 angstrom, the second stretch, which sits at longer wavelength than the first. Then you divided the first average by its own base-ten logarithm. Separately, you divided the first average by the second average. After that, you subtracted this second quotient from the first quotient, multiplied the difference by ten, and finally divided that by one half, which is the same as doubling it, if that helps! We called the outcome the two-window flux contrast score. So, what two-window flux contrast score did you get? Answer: 752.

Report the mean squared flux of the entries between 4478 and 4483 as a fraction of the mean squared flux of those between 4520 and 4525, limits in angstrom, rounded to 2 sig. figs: 0.94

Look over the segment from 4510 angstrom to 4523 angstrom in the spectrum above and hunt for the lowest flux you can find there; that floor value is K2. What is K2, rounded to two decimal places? 74.33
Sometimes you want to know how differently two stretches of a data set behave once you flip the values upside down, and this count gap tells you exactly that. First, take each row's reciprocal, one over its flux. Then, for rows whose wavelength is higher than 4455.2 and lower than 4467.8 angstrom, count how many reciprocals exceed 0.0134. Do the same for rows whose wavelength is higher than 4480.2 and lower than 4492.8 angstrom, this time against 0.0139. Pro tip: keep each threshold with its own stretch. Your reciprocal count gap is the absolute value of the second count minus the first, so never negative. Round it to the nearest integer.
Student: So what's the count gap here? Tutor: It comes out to 2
